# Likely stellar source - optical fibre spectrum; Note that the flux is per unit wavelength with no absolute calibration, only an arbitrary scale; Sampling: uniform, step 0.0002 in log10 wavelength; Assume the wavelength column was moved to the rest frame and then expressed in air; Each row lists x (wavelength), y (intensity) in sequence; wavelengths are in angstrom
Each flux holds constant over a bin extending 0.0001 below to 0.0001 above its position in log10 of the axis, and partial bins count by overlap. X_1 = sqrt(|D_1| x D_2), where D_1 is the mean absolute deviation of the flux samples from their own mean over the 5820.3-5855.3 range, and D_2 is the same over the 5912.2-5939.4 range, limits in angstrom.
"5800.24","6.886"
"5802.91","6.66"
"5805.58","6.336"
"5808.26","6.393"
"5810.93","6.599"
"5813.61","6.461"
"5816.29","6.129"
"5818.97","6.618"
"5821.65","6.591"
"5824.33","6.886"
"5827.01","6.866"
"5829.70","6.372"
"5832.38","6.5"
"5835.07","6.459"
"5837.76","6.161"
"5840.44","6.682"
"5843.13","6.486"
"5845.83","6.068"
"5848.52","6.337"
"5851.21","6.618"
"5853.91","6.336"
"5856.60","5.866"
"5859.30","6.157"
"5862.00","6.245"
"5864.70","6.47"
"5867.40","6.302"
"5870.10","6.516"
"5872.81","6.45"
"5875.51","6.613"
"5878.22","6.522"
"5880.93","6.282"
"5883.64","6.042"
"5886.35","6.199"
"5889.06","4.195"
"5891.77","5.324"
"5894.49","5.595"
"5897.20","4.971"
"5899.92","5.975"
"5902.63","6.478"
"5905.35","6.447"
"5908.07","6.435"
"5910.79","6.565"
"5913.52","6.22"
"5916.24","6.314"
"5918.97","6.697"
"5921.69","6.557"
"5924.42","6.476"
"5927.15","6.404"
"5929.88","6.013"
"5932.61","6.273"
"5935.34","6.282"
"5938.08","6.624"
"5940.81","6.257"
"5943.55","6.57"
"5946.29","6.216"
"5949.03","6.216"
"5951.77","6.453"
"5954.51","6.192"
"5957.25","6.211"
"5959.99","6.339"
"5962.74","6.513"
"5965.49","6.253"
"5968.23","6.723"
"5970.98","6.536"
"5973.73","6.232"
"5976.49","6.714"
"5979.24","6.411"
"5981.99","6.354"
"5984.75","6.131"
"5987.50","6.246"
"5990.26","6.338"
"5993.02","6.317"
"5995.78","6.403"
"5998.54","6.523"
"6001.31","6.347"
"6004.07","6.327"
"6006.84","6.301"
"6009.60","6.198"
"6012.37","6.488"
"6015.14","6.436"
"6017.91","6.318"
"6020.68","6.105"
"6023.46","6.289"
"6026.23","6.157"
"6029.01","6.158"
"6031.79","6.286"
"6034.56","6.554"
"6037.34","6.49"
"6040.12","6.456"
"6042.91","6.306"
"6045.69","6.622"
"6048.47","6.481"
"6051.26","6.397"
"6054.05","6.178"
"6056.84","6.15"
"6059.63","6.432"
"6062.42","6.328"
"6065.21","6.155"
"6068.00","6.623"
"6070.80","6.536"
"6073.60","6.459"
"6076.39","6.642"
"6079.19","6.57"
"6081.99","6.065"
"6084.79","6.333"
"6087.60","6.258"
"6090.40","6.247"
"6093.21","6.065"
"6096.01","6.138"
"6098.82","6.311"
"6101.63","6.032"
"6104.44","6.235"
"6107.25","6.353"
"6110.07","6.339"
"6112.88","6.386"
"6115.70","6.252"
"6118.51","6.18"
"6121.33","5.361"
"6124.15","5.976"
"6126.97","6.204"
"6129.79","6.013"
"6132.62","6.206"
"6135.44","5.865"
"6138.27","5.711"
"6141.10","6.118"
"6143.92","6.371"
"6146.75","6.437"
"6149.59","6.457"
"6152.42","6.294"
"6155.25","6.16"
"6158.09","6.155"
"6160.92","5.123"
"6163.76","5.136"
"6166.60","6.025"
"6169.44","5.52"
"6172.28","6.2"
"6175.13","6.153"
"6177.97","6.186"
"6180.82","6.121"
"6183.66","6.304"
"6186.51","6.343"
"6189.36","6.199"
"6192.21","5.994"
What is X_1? 0.175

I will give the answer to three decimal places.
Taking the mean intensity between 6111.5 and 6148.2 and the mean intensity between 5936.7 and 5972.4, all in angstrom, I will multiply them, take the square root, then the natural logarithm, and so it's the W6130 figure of 1.830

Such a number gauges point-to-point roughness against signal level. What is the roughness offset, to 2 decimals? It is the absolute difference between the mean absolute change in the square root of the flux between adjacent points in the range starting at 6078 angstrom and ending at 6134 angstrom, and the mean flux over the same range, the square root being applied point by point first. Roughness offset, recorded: 6.13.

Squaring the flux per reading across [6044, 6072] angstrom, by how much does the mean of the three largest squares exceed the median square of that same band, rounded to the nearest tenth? 2.3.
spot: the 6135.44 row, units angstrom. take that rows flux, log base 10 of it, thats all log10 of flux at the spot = 0.77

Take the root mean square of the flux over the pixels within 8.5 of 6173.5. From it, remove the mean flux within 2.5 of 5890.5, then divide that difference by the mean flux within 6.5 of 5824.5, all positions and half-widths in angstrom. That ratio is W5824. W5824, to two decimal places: 0.19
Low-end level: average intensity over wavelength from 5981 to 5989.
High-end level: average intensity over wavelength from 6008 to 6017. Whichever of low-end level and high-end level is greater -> 6.37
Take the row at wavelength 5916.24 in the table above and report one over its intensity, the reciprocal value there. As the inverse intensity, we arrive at 0.158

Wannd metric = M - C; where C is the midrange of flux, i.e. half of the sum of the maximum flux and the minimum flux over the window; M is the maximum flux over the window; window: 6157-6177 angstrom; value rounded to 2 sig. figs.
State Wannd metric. 0.54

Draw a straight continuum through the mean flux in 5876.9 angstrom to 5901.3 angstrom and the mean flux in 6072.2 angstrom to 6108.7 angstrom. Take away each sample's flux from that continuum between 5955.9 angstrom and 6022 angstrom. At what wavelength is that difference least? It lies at 5968.23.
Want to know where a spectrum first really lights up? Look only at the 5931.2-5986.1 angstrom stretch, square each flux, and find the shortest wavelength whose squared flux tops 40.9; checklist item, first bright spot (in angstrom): 5938.08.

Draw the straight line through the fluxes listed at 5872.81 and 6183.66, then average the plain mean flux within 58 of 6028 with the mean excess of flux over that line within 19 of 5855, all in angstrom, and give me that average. 3.12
